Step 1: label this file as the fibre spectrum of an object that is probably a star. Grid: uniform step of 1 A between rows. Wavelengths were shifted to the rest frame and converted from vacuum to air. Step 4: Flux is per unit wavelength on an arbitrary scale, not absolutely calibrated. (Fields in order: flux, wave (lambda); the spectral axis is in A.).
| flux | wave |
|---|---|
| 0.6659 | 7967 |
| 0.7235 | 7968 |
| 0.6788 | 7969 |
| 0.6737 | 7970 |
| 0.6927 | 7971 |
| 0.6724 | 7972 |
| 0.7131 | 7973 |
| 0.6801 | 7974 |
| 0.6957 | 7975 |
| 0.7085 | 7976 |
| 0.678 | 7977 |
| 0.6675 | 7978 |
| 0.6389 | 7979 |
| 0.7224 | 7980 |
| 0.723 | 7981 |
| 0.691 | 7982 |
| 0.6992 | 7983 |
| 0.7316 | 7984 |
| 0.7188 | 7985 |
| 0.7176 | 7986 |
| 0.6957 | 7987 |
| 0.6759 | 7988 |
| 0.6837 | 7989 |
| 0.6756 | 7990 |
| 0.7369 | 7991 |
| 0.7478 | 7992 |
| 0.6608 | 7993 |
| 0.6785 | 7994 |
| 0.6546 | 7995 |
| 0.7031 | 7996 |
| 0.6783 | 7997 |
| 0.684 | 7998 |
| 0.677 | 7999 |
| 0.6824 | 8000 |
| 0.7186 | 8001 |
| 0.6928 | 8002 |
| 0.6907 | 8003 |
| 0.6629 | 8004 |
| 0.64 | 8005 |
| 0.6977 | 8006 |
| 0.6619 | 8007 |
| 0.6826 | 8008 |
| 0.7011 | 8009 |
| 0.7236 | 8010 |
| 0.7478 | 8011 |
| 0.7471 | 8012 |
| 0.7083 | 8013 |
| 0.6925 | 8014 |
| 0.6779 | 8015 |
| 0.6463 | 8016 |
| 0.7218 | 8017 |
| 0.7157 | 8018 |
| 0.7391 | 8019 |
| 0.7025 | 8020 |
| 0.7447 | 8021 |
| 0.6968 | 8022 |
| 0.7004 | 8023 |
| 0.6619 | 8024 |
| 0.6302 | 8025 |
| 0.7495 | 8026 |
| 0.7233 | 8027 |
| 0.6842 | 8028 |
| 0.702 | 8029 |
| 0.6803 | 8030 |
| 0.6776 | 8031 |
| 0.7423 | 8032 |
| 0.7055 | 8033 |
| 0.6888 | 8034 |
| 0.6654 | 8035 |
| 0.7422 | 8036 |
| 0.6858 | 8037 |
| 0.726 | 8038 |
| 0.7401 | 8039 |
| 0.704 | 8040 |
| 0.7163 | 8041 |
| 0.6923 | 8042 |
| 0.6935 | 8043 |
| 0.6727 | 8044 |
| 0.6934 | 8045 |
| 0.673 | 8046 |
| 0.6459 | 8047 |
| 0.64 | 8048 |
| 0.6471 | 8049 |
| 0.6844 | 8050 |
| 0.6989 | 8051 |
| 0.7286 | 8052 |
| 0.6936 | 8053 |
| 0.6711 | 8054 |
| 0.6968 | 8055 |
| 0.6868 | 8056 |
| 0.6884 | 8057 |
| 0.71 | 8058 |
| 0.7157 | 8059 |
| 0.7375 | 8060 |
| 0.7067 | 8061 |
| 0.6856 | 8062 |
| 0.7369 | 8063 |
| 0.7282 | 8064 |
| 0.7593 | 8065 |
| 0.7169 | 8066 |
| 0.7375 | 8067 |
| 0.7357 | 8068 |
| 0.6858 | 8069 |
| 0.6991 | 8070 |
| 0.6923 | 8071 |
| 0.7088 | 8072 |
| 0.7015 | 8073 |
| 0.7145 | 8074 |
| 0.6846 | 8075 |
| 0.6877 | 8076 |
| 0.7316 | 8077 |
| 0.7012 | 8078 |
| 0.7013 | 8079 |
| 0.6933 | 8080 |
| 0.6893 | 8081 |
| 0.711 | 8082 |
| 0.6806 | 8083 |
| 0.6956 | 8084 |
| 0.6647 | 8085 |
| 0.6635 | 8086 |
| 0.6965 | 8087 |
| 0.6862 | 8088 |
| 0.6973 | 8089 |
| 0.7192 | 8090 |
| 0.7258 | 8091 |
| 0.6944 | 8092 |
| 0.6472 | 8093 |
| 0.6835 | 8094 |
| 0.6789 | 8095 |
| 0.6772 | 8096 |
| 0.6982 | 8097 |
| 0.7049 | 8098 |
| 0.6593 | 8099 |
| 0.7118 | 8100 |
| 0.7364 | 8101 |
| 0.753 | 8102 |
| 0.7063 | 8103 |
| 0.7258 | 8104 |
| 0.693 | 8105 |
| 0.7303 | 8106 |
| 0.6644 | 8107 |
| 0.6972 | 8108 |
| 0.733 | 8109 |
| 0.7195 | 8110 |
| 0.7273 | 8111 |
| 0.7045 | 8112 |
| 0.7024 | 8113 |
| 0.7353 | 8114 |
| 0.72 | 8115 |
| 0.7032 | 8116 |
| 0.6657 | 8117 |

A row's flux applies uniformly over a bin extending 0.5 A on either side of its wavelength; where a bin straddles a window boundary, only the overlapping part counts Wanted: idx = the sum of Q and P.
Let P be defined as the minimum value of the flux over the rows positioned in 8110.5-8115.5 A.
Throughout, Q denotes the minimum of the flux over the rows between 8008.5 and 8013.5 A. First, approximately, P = 0.7024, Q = 0.7011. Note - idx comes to 1.40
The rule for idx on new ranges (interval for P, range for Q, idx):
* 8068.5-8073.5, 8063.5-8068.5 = 1.40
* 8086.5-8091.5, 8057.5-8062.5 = 1.37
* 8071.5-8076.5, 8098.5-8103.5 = 1.34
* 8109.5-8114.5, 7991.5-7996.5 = 1.36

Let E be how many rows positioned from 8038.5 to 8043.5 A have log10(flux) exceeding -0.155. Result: 3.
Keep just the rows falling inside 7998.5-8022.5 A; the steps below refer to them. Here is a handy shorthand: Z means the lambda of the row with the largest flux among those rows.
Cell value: 8011 A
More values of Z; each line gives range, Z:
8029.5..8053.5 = 8032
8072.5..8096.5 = 8077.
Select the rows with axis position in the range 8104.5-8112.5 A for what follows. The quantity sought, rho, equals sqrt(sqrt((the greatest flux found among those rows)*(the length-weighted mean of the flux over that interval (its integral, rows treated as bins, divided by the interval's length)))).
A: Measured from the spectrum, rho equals 0.849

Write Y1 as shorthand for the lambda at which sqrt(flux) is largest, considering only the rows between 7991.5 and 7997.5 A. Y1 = 7992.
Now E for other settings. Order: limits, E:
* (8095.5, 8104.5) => 6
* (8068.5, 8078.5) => 5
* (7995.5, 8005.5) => 2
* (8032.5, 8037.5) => 2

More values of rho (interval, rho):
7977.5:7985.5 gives 0.846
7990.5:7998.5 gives 0.848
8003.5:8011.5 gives 0.847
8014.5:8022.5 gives 0.851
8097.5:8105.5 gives 0.855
